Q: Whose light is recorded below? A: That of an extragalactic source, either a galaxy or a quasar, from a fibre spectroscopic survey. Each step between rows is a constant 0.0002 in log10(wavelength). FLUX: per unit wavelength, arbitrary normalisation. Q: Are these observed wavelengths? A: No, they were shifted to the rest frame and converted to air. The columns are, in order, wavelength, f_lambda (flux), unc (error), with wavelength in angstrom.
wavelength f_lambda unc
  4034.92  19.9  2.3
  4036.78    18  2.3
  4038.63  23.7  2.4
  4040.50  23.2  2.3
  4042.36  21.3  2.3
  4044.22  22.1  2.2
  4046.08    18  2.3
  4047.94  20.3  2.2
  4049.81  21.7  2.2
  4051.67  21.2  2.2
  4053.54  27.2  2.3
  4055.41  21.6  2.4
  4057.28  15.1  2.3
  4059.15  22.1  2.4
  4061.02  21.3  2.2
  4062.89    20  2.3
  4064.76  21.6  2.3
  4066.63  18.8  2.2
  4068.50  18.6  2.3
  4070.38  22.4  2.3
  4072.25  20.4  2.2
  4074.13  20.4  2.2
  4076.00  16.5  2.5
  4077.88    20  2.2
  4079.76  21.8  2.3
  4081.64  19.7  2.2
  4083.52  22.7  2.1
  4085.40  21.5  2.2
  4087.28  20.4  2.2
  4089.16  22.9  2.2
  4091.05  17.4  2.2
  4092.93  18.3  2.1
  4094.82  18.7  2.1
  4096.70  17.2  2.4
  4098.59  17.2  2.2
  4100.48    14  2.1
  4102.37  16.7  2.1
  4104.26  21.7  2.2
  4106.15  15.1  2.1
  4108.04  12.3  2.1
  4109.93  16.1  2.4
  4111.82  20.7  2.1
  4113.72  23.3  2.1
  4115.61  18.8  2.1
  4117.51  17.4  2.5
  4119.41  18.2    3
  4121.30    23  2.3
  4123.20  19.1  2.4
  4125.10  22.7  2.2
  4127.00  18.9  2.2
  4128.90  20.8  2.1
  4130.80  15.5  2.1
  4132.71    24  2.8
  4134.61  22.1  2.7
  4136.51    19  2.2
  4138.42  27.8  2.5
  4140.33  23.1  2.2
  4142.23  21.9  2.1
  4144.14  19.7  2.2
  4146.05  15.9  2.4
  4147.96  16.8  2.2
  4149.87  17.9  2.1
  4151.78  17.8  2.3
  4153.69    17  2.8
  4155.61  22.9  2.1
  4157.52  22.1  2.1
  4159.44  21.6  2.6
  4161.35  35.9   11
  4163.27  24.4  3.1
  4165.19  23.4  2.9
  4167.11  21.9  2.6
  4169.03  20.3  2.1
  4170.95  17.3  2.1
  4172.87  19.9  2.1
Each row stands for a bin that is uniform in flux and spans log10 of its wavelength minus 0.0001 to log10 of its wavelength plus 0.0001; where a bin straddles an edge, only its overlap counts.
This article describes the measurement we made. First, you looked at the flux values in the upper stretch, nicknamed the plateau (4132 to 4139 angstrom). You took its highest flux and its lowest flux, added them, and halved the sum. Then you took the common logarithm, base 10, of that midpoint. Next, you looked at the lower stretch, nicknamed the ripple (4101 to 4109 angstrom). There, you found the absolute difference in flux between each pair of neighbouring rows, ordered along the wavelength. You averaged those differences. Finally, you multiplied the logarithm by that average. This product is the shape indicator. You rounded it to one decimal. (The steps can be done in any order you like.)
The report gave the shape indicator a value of 6.6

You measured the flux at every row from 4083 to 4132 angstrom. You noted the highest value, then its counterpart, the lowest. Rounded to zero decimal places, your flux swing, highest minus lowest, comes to 11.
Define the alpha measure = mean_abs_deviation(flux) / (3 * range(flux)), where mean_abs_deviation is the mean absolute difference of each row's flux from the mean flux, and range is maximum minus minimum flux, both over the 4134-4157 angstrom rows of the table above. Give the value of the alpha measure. 0.079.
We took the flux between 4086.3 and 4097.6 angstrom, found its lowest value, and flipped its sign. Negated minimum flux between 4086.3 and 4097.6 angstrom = -17.2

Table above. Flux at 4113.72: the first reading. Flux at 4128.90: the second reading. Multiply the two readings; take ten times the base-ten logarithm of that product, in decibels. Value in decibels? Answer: 26.9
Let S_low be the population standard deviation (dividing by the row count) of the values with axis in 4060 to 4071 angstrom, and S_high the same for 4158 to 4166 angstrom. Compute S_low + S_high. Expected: 7.0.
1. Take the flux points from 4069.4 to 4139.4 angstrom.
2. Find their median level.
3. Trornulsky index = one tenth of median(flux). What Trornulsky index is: 1.97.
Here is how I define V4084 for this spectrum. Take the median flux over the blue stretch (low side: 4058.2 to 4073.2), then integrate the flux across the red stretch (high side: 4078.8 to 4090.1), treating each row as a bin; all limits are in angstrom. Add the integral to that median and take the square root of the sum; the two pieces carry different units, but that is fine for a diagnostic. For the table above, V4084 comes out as 16.2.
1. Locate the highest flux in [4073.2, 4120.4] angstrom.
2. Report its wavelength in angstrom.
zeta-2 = 4113.72 angstrom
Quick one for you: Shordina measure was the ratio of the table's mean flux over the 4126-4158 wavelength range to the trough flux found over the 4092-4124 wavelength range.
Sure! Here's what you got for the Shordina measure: 1.64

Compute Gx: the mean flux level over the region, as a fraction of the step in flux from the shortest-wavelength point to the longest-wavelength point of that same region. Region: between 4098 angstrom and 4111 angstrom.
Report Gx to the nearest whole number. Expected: -15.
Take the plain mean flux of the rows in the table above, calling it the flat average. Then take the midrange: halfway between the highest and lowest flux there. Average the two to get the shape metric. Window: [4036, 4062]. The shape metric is 21.2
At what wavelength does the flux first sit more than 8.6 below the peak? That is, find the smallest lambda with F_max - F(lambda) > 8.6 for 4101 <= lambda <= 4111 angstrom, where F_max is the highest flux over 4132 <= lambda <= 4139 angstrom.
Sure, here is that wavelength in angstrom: 4102.37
